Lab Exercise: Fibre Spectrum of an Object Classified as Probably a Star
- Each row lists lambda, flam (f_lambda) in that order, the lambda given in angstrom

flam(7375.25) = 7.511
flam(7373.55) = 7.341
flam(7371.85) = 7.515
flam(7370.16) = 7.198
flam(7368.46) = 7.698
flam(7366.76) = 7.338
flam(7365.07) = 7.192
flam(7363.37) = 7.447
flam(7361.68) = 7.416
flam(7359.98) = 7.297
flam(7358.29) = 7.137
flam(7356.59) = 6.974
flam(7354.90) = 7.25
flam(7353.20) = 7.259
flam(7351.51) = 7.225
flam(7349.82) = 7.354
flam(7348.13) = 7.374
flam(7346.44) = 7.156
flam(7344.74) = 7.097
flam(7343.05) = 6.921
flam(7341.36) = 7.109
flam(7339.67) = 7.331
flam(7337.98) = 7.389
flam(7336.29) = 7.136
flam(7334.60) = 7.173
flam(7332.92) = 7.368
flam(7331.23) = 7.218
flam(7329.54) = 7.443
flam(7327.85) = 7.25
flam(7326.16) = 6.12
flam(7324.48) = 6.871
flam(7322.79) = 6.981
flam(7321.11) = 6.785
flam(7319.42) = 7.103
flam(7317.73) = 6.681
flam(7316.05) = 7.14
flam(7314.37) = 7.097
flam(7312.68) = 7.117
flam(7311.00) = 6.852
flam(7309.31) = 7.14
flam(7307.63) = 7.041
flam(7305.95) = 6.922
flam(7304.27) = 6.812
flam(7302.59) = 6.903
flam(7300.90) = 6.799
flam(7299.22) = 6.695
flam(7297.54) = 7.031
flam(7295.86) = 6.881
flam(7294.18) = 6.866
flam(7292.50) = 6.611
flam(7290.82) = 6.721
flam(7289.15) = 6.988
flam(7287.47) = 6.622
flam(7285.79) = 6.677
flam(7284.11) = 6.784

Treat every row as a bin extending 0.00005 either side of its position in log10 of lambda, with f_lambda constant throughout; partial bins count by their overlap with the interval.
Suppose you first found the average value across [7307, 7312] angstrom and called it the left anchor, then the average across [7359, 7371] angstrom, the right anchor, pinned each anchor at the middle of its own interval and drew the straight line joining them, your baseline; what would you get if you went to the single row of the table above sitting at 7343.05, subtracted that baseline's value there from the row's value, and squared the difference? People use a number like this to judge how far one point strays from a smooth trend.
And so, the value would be 0.09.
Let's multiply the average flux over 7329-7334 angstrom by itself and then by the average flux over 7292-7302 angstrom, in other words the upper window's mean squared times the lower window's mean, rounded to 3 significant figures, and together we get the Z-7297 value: 367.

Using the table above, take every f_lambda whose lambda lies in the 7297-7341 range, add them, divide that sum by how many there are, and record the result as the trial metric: 7.0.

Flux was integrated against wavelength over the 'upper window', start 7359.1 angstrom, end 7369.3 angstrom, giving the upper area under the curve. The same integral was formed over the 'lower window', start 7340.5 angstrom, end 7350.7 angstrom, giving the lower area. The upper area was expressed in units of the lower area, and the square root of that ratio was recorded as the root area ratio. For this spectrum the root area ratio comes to 1.02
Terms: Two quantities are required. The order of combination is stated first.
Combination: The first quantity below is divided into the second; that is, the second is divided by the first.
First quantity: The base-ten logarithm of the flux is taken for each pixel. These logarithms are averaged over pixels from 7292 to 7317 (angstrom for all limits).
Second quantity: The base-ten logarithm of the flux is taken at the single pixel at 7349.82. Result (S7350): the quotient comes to 1.03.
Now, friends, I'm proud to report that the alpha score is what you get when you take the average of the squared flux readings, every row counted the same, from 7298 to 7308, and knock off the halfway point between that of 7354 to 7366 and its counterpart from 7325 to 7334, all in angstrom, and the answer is -4.34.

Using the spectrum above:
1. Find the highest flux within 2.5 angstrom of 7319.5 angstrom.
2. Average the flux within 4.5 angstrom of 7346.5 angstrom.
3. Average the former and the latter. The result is 7.14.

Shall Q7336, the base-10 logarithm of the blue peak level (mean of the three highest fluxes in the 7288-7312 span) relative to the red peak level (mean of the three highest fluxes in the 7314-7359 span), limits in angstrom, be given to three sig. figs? -0.0199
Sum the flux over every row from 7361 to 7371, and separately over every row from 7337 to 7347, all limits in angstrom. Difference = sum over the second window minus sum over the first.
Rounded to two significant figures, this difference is -1.3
